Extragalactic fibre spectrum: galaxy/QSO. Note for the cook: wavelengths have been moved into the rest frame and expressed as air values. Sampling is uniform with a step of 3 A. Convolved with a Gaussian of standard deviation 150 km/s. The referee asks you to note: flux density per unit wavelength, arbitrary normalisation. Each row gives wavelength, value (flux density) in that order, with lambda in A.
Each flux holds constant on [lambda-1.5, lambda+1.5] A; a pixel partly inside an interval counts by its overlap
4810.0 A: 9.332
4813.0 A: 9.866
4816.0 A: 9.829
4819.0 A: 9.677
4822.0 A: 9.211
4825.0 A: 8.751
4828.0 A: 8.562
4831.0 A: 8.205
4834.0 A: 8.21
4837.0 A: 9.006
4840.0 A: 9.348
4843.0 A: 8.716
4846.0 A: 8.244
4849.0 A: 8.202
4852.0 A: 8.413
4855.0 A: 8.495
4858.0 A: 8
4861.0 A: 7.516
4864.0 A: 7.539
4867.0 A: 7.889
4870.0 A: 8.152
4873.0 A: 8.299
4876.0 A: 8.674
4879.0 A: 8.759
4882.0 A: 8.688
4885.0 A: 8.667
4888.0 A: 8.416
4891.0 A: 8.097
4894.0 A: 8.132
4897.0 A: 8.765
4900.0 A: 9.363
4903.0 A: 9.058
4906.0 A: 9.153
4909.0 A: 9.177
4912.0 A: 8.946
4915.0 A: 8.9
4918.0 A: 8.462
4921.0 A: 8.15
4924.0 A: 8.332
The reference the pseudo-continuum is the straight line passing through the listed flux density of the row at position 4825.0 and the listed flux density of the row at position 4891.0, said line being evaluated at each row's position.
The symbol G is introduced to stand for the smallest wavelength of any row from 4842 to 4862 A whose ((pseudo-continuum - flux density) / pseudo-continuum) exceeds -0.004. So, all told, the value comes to 4846.0 A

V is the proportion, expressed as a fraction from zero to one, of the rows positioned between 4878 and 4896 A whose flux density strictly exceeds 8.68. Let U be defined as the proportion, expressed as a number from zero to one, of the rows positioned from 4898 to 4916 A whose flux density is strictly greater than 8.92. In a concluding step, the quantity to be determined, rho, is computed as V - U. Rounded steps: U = 0.8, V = 0.3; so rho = -0.50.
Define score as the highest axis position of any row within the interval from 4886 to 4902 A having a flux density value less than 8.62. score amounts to 4894.0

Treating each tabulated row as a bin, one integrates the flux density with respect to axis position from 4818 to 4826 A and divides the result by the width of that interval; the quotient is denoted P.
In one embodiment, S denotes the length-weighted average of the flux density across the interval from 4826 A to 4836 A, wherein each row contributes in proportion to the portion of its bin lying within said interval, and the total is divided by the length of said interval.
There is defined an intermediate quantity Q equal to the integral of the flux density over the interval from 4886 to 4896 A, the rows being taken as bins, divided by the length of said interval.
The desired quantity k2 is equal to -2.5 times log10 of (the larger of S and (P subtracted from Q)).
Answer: -2.31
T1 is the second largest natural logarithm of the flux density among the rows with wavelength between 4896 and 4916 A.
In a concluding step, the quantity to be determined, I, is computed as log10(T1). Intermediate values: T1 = 2.22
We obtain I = 0.346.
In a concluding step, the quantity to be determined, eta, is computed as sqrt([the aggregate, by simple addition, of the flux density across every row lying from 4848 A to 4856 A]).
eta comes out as 5.01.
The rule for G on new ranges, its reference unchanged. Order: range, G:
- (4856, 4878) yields 4858.0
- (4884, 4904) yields 4891.0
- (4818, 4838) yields 4825.0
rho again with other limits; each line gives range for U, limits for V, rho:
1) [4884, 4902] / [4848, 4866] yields -0.17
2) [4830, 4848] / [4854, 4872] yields -0.33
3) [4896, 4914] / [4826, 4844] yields -0.33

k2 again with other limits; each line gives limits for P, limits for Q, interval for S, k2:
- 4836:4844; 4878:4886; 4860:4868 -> -2.21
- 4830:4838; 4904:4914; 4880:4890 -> -2.33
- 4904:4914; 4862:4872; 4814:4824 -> -2.45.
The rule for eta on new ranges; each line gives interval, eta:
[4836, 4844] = 5.20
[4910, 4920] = 5.13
